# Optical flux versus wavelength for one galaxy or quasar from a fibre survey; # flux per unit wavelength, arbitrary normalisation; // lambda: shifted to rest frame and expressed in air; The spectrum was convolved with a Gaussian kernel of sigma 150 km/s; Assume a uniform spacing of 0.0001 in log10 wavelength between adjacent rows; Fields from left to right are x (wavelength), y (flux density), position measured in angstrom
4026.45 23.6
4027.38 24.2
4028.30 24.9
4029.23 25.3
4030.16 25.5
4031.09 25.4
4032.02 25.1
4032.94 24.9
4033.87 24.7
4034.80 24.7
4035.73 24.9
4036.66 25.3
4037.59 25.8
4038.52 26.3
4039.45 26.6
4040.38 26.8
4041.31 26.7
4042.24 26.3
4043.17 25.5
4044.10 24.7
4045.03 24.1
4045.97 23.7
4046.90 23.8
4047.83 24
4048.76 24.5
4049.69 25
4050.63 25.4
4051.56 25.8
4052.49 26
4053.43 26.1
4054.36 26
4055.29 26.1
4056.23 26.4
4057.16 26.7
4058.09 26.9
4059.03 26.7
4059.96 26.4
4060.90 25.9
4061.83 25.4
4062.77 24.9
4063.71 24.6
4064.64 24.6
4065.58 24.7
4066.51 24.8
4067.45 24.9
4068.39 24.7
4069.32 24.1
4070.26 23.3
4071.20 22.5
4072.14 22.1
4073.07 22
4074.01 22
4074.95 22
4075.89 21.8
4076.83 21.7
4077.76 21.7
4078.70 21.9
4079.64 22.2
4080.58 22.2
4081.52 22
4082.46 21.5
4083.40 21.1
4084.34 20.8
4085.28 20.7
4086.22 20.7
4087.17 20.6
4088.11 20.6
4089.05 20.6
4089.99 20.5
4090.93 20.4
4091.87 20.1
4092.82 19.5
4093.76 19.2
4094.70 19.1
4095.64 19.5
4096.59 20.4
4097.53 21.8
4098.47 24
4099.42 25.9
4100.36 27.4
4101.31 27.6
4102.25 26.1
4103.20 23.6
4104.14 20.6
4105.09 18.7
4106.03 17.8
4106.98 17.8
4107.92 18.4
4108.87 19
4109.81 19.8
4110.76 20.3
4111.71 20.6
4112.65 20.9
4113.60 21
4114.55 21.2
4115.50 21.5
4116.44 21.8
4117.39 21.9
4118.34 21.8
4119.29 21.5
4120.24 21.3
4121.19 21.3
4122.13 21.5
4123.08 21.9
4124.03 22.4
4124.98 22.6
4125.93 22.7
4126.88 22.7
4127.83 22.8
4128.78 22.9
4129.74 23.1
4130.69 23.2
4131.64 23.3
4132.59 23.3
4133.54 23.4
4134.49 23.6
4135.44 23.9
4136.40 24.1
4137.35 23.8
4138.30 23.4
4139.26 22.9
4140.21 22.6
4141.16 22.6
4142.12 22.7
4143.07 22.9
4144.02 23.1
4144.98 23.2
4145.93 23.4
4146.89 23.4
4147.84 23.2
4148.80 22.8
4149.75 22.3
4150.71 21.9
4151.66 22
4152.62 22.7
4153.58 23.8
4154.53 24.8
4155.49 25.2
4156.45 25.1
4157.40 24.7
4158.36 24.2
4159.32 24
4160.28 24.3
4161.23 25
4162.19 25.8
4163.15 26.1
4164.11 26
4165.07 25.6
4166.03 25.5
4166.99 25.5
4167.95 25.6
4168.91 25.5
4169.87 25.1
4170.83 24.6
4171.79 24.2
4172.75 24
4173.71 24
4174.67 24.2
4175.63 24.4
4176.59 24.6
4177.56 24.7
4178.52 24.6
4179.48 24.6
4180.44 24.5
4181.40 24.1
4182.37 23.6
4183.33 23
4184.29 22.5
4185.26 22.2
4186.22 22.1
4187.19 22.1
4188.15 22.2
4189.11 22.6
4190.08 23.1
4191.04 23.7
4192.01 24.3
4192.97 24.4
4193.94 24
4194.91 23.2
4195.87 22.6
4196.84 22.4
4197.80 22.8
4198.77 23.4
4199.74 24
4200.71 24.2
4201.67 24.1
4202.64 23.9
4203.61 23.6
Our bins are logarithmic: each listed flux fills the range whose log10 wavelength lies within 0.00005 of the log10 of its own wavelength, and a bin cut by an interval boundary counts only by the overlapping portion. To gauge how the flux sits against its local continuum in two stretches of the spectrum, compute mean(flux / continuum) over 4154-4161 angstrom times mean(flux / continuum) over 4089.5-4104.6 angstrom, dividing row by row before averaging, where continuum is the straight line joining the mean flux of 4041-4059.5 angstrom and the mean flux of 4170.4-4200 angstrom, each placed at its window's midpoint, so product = 0.92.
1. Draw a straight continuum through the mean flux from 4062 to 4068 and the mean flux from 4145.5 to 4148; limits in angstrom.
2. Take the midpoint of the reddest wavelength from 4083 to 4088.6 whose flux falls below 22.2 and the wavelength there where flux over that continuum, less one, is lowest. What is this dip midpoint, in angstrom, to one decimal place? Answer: 4087.6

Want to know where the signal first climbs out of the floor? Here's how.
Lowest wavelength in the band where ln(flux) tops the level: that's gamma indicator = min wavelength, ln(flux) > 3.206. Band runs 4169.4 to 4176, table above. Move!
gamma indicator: 4169.87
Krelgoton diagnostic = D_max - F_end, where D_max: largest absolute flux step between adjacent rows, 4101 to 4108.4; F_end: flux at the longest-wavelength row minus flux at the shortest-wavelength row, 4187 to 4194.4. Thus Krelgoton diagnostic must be 1.1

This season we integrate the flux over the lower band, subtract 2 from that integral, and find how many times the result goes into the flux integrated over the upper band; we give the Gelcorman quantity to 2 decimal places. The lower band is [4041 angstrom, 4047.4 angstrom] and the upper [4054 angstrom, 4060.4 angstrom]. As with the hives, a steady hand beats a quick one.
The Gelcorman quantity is 1.08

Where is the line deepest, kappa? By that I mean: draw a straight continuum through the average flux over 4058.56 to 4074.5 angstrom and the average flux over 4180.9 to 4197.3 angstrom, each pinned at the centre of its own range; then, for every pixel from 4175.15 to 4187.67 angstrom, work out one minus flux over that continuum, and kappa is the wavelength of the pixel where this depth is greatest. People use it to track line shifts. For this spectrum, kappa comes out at 4186.22 angstrom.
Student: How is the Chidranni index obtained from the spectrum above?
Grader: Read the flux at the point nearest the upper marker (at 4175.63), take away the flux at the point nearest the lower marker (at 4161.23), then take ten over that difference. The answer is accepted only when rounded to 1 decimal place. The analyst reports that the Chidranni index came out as -16.7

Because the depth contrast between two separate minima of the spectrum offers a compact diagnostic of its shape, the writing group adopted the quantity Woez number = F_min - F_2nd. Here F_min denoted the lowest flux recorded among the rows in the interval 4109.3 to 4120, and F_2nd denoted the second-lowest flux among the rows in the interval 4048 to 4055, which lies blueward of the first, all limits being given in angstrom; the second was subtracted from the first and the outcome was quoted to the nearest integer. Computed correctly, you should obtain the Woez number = -5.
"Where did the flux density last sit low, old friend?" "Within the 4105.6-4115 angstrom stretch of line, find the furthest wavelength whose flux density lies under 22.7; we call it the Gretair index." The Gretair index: 4114.55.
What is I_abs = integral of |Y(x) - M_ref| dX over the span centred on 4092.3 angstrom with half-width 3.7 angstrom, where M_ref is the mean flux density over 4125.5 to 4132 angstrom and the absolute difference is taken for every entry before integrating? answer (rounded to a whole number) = 23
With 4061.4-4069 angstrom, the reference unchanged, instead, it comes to 14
